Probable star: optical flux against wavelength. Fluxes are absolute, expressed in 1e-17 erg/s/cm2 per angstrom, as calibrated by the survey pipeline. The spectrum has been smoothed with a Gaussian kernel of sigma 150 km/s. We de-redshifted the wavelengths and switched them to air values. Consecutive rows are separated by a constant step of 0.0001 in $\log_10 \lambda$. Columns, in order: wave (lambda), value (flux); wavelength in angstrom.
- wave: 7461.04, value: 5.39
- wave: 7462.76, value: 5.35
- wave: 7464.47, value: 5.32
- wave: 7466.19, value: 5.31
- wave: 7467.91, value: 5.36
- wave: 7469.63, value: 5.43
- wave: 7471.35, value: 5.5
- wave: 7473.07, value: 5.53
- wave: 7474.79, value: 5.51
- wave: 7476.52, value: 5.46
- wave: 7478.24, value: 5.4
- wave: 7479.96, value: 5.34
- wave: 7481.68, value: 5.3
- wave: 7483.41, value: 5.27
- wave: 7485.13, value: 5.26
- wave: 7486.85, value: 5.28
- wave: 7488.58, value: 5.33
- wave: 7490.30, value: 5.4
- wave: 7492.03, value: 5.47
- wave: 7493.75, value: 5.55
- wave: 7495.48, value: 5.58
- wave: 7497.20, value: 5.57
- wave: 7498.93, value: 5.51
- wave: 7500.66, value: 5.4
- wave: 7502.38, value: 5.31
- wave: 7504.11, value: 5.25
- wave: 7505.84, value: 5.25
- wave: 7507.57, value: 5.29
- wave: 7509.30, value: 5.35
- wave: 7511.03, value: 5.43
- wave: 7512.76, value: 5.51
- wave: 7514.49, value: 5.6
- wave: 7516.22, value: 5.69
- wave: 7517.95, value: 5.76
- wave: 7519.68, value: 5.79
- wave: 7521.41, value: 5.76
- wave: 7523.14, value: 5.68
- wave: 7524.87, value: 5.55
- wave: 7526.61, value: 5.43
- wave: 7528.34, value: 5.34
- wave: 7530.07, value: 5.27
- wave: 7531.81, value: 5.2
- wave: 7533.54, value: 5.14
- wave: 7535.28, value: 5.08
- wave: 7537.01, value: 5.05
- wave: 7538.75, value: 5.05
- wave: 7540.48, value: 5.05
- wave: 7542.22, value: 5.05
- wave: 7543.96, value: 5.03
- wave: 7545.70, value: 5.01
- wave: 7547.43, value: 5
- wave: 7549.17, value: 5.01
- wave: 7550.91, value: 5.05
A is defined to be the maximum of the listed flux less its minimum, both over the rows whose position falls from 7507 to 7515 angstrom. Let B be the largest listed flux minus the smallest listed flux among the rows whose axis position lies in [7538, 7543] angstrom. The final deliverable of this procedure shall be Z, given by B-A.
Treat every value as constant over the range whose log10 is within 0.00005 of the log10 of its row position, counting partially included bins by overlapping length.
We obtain -0.3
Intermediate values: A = 0.31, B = 0.00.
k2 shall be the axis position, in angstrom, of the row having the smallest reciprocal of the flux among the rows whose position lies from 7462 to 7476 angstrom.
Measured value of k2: 7473.07 angstrom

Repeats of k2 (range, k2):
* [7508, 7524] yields 7519.68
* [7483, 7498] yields 7495.48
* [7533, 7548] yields 7533.54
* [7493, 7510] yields 7495.48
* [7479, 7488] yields 7479.96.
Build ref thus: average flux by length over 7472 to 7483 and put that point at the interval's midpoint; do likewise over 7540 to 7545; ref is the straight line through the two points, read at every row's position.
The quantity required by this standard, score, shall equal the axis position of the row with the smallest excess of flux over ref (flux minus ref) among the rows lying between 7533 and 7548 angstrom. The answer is 7537.01 angstrom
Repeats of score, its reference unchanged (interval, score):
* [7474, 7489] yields 7483.41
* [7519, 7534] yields 7533.54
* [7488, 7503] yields 7488.58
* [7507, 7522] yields 7507.57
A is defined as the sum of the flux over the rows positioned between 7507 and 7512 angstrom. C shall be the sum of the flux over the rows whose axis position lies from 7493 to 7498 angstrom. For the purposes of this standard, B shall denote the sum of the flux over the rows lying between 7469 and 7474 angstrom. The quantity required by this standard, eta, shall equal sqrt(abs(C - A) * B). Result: 3.2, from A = 16.1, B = 16.5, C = 16.7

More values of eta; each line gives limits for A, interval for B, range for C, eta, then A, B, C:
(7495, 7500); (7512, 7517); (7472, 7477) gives 1.6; 16.7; 16.8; 16.5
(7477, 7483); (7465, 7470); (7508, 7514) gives 2.0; 16.0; 16.1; 16.3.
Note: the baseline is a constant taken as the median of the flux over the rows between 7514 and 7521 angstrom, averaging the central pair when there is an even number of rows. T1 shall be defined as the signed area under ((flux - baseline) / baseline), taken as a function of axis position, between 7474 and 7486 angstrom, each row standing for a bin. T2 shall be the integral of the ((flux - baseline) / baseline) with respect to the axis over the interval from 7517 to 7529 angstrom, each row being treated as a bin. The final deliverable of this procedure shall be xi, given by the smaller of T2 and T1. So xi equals -0.76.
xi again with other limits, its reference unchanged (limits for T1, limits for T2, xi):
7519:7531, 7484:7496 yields -0.68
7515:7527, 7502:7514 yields -0.78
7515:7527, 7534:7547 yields -1.54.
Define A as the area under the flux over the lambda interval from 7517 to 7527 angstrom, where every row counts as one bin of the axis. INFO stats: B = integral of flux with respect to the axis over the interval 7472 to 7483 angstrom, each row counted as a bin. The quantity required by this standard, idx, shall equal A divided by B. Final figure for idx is 0.95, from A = 56.7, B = 59.6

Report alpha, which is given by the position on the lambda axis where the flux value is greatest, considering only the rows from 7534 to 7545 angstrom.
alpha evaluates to 7535.28 angstrom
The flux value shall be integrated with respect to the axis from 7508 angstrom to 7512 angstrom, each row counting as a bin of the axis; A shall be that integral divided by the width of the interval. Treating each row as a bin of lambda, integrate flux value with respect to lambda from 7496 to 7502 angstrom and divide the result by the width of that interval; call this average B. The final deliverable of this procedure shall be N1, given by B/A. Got 1.02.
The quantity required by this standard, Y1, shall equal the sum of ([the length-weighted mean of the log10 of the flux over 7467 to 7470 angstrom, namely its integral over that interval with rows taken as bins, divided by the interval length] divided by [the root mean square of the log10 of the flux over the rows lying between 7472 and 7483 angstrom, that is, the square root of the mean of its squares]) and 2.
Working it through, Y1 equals 3.00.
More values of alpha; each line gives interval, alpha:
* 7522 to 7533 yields 7523.14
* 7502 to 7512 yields 7511.03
